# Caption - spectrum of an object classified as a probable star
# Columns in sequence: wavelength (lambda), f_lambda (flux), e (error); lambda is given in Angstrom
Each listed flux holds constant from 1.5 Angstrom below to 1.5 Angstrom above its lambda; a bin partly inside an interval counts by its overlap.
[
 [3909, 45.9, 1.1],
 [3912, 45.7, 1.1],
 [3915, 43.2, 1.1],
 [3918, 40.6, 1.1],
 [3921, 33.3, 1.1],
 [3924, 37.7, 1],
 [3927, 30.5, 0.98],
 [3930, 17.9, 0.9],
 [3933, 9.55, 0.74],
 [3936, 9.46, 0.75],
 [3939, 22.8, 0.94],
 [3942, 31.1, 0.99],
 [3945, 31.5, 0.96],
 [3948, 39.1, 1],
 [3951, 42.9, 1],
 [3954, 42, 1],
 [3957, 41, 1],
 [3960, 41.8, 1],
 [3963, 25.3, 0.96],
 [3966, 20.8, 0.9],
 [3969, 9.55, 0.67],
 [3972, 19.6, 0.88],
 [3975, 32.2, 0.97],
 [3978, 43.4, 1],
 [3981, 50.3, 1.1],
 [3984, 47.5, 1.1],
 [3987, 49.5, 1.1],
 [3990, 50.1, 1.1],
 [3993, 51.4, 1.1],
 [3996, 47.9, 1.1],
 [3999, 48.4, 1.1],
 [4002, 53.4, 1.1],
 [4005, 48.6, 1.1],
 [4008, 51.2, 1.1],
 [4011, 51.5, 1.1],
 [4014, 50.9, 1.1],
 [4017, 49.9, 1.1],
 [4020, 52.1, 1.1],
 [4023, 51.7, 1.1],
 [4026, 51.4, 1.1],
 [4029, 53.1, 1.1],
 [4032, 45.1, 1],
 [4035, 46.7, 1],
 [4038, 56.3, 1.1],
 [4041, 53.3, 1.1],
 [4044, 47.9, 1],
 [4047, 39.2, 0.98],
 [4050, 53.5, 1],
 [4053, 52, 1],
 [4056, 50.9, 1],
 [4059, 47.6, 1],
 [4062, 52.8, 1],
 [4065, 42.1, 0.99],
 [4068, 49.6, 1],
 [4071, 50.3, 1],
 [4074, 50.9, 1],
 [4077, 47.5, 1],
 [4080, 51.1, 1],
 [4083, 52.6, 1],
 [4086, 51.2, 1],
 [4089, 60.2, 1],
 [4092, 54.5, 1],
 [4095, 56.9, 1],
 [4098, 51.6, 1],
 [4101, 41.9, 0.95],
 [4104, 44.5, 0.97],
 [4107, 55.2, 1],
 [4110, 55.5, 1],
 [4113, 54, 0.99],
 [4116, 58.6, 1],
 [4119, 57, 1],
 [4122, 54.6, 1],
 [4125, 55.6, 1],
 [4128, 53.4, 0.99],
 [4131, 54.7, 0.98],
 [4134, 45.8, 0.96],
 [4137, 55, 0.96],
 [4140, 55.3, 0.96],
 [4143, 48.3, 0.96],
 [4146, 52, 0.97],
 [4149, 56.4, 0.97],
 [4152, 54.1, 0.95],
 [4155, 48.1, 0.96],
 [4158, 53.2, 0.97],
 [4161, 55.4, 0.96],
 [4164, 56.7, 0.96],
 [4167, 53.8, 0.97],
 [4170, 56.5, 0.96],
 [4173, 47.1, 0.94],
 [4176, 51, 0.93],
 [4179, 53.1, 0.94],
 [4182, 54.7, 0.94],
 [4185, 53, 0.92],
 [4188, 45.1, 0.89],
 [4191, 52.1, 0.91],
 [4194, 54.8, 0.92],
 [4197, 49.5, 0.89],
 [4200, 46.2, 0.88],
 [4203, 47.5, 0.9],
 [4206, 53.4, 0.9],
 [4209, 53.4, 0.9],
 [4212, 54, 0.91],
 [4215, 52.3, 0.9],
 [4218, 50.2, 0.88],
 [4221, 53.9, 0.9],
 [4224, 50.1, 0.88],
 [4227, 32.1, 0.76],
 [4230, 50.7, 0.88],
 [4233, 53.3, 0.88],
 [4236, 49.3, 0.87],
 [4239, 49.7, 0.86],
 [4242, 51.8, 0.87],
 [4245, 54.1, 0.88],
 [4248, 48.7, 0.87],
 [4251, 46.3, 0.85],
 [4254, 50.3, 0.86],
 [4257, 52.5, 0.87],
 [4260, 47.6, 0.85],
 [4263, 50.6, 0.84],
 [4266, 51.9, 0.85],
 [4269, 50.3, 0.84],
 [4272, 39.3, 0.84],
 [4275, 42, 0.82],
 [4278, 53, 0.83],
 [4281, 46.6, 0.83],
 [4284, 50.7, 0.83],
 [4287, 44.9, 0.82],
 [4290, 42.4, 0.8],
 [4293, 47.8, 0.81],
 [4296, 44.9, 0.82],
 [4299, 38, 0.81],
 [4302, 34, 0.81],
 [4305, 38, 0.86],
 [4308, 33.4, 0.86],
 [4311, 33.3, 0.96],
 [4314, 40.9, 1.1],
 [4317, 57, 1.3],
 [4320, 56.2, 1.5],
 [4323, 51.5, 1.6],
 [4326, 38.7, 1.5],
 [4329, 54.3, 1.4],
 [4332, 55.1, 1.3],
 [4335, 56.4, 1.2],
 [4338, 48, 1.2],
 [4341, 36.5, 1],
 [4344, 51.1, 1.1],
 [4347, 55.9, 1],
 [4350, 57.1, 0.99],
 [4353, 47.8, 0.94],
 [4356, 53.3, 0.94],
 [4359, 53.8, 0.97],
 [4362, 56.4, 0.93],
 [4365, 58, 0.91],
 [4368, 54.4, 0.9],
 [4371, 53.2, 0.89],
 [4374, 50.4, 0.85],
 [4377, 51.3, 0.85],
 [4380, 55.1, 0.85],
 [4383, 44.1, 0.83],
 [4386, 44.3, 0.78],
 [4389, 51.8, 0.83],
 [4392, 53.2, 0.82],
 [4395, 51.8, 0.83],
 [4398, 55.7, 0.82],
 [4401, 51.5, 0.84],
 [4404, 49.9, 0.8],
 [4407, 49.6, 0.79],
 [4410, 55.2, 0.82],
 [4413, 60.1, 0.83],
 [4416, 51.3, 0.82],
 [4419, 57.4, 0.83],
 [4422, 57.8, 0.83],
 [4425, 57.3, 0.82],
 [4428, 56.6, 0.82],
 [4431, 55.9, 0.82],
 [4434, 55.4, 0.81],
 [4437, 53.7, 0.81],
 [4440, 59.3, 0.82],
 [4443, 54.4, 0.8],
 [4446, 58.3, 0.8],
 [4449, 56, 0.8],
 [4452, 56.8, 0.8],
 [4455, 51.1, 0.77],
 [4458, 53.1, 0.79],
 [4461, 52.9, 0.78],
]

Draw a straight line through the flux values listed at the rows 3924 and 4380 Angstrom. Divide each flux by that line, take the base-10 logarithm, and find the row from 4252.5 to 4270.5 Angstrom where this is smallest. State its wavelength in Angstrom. 4260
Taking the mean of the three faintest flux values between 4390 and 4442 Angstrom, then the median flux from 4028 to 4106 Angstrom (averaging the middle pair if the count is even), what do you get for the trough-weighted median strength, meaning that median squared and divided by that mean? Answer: 52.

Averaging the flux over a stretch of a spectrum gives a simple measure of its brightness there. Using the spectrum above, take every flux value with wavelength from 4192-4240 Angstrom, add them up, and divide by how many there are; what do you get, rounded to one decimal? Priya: 50.0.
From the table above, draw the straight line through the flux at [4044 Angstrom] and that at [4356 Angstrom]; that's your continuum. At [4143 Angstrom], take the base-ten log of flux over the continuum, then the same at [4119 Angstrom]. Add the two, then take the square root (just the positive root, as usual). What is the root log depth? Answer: 0.23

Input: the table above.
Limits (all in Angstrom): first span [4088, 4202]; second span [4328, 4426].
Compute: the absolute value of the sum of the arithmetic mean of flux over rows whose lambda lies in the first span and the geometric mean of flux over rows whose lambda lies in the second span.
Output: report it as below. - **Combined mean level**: 105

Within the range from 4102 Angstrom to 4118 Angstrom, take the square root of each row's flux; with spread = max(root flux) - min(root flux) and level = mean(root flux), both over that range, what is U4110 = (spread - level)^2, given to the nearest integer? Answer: 40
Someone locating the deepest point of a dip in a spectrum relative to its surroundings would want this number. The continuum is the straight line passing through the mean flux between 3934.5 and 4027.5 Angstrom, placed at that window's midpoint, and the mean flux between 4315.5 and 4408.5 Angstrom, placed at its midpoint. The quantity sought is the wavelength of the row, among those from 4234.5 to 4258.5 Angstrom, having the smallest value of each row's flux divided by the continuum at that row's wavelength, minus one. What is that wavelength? 4251 Angstrom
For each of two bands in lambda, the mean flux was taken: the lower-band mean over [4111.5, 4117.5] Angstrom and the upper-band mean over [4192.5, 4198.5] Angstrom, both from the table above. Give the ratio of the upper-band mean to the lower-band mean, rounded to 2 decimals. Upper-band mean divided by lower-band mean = 0.93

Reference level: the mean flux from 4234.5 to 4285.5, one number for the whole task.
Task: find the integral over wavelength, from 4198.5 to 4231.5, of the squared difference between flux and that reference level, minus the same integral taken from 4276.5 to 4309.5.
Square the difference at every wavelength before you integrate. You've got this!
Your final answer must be -1283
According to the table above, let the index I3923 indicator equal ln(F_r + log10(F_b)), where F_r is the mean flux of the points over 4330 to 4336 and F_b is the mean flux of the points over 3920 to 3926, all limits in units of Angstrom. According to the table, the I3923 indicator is 4.05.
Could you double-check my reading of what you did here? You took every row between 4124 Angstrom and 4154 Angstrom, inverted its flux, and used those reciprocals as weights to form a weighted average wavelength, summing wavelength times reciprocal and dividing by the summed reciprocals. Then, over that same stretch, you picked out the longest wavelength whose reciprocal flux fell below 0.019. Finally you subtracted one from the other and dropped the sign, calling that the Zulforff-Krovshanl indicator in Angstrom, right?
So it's 13.5 Angstrom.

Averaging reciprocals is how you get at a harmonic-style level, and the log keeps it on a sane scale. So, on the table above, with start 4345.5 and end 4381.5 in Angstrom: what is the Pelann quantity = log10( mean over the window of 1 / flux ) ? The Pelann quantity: -1.73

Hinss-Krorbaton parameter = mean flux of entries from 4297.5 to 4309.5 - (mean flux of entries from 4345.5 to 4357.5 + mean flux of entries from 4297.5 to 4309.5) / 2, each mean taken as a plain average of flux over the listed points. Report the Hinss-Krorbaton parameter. -8.8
